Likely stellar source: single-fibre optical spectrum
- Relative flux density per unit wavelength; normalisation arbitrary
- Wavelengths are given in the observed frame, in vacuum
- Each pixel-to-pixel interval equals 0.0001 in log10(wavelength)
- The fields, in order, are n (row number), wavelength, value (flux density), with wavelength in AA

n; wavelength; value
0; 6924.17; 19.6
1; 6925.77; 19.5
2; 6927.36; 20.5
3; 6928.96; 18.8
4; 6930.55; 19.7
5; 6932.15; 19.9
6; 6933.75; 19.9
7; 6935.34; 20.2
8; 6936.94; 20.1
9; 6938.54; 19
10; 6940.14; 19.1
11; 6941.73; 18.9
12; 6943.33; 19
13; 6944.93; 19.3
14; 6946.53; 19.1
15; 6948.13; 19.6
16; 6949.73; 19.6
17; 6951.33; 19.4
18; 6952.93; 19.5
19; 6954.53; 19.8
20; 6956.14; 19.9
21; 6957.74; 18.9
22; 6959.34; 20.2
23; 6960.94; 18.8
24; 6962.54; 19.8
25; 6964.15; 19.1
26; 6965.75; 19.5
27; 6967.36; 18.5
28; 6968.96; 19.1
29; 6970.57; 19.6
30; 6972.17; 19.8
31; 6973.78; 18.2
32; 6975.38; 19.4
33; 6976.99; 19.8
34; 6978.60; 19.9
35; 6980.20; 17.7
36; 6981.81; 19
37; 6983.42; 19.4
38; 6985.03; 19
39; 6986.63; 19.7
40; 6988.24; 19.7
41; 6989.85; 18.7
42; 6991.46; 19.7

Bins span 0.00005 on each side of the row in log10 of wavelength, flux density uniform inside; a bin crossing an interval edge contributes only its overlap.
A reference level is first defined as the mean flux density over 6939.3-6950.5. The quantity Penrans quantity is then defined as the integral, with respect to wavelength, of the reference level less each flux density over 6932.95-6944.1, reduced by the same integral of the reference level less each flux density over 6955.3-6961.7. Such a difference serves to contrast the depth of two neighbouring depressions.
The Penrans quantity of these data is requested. -1.1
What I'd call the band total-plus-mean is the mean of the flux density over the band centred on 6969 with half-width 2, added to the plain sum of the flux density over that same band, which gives 76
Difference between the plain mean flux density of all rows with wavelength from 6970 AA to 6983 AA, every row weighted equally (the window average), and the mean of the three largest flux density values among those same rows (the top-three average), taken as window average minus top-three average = -0.66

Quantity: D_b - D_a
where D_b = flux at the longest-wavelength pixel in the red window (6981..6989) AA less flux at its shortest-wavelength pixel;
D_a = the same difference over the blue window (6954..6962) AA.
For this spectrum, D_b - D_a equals 1.7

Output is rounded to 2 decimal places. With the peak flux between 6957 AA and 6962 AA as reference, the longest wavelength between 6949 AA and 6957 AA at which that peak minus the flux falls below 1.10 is 6956.14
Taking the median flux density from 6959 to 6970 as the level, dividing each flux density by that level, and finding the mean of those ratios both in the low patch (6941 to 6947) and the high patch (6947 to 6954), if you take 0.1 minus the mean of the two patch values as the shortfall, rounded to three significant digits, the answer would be -0.910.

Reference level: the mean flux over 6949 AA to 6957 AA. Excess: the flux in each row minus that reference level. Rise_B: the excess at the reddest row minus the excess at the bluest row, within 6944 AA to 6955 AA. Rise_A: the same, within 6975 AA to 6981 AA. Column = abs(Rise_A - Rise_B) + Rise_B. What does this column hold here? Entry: 2.7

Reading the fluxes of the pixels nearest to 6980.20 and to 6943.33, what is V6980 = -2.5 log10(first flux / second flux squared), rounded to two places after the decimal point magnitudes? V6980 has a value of 3.27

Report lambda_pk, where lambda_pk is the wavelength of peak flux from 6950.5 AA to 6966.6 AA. 6959.34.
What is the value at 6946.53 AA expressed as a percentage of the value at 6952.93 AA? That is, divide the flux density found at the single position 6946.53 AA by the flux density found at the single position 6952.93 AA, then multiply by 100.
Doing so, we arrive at 98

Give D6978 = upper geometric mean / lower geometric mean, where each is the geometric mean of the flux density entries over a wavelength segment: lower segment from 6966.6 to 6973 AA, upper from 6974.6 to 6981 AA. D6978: 0.997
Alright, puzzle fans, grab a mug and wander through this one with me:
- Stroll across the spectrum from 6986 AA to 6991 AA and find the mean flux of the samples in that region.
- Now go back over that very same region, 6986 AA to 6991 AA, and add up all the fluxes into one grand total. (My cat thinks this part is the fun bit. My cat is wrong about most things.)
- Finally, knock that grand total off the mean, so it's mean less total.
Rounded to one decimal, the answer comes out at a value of -38.7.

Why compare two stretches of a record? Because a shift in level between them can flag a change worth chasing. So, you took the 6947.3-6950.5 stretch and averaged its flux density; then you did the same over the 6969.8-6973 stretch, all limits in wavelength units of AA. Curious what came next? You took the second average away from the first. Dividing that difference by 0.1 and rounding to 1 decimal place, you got -1.0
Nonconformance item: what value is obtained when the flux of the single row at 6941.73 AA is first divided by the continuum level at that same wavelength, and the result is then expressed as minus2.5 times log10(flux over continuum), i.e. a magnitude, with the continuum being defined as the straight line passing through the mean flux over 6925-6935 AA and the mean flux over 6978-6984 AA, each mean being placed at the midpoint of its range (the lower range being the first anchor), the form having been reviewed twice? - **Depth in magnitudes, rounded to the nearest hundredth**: 0.04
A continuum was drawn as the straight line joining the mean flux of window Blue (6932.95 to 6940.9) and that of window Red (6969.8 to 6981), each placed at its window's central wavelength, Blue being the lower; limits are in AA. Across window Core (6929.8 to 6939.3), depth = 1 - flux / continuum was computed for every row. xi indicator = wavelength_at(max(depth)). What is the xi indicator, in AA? 6938.54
